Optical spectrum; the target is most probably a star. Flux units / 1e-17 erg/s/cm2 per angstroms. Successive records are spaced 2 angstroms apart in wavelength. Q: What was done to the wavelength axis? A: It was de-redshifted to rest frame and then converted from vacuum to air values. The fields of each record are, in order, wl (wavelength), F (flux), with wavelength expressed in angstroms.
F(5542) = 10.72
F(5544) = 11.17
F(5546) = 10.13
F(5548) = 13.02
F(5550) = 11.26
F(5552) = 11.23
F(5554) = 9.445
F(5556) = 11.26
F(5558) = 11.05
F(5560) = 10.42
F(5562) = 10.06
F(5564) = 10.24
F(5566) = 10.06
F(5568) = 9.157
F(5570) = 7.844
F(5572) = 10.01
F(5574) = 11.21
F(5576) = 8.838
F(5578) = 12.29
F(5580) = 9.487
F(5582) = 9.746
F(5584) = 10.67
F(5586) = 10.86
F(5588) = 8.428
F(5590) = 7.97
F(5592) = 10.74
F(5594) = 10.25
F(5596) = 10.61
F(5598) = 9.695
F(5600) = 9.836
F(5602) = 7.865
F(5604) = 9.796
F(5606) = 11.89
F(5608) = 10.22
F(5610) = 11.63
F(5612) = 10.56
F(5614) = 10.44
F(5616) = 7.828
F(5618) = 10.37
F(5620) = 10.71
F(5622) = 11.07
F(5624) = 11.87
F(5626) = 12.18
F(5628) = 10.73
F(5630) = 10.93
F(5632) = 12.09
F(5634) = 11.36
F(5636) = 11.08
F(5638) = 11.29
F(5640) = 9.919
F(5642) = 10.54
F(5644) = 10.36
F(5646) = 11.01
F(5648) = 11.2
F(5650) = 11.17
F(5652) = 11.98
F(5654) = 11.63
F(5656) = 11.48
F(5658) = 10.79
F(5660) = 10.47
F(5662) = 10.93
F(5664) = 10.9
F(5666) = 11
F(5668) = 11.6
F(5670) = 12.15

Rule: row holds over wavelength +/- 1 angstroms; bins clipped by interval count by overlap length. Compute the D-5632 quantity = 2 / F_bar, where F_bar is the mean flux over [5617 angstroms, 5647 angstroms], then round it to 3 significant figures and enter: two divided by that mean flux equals 0.181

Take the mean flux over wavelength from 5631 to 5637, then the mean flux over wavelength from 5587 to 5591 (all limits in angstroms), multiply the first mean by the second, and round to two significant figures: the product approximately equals 94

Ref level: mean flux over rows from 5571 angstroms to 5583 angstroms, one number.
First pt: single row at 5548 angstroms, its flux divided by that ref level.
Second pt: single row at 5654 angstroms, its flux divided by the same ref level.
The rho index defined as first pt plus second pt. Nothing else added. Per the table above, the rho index 2.40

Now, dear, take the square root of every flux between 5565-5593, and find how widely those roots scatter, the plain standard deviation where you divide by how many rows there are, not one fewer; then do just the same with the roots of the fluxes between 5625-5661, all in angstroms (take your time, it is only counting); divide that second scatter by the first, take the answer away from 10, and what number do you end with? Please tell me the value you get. 9.55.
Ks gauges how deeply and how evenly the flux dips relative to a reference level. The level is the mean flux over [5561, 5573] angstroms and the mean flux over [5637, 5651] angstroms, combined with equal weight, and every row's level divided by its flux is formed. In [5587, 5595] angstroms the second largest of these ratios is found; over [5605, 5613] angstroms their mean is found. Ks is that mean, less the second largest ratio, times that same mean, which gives -0.26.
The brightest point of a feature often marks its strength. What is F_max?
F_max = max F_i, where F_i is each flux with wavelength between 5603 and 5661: 12.18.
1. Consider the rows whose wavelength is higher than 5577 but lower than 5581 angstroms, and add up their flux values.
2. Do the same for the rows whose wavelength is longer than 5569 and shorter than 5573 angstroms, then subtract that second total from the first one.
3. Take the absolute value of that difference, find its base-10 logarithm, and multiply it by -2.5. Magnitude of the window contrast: -1.5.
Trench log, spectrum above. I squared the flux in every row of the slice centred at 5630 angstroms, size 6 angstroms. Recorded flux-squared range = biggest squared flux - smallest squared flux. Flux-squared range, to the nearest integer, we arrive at 31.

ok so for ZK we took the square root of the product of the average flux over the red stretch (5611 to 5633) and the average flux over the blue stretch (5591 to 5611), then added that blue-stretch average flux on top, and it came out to 20.8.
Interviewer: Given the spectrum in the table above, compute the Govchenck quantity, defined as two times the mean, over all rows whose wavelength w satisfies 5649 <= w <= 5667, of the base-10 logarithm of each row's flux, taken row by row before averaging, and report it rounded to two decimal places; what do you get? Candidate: 2.09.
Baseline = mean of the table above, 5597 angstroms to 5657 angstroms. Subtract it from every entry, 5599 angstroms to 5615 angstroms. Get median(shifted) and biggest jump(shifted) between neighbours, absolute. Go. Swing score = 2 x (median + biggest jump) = 3.3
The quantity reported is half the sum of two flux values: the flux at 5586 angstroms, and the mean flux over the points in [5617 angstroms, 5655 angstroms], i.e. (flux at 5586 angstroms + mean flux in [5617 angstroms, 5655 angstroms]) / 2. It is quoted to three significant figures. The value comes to 11.0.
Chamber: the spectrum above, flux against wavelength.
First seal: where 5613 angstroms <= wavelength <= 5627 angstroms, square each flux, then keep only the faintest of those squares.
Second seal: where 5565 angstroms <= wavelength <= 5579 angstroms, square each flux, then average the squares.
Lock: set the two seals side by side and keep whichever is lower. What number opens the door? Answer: 61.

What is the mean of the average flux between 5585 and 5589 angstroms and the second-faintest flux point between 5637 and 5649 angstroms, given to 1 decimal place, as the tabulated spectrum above 10.0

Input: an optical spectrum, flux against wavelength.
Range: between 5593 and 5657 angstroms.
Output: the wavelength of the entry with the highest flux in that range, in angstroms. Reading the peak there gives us 5626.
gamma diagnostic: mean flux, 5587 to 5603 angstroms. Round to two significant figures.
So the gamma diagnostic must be 9.4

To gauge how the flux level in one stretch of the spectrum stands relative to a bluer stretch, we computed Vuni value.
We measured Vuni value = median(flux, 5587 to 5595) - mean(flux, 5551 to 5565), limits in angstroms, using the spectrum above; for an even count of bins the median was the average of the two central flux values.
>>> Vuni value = -1.2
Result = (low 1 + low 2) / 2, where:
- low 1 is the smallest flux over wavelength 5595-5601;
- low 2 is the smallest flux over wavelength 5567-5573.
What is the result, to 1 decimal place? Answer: 8.8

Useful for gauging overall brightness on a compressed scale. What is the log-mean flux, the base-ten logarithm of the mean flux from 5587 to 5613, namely 1.00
